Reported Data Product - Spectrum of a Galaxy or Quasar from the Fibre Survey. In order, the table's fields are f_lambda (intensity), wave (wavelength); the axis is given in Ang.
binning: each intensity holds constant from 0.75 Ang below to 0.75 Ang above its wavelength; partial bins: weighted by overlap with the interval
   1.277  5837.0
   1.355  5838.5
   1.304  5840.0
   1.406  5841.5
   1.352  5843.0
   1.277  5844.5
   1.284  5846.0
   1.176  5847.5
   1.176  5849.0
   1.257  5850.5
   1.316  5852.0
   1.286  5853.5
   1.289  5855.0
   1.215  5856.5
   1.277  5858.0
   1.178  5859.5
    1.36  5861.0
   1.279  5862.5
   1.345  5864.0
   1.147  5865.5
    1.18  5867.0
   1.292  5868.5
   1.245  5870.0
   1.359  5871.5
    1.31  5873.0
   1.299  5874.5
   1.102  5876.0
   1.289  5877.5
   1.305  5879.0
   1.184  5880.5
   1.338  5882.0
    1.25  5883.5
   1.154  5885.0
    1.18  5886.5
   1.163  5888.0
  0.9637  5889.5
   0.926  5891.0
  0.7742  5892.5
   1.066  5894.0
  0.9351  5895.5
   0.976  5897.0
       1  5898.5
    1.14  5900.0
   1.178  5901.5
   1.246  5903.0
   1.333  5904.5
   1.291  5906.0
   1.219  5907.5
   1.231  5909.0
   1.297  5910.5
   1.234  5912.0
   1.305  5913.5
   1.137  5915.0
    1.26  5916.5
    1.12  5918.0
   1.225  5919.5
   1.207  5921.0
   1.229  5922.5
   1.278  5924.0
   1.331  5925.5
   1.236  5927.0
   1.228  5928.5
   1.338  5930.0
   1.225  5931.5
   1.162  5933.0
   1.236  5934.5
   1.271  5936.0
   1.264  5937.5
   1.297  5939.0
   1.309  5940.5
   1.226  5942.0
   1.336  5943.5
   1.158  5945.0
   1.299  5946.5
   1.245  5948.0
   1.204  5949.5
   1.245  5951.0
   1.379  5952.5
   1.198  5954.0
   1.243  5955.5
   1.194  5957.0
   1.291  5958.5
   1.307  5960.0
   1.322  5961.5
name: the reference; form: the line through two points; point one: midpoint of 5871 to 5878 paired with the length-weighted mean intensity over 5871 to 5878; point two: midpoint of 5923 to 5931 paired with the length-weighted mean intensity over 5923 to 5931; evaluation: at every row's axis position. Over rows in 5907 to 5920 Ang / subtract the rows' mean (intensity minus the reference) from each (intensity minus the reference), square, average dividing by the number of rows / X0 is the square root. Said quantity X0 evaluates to 0.060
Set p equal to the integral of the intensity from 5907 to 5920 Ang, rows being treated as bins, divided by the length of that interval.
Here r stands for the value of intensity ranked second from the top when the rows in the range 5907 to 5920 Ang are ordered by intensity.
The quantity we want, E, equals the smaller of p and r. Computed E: 1.23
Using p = 1.23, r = 1.297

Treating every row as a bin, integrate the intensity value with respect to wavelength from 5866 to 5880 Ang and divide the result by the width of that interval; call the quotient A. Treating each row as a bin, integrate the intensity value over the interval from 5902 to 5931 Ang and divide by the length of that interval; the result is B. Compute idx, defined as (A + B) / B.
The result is 2.01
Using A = 1.26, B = 1.25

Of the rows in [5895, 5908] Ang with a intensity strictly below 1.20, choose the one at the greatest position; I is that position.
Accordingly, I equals 5901.5 Ang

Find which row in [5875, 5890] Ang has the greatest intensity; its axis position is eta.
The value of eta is 5882.0 Ang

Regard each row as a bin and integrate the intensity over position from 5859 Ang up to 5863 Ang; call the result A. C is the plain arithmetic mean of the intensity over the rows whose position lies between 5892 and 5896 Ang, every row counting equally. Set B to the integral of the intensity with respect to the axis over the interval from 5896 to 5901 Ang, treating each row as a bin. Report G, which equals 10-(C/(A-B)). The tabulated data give 20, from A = 5.1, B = 5.2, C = 0.93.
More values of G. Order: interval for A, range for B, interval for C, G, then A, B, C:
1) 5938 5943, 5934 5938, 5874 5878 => 9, 6.4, 5.0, 1.23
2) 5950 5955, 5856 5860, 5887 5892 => 9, 6.3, 4.9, 1.02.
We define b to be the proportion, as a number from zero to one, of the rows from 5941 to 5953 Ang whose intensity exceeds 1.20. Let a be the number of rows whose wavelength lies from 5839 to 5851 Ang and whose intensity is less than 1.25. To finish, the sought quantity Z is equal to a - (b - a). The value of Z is 3.1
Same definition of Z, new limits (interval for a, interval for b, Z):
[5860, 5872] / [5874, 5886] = 5.4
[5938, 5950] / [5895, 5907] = 7.6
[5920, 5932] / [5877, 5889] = 9.5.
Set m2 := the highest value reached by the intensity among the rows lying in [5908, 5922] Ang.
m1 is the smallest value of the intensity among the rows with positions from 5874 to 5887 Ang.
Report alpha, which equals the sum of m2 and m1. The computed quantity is 2.41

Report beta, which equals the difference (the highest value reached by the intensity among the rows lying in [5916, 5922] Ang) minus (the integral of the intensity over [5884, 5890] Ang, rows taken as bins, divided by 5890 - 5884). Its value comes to 0.13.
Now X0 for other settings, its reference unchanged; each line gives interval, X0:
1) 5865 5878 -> 0.080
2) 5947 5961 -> 0.057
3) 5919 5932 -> 0.046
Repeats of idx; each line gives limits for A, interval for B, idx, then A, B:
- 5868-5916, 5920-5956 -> 1.94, 1.18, 1.26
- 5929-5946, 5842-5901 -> 2.05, 1.26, 1.20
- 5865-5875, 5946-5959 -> 2.01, 1.26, 1.25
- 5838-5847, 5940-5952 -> 2.06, 1.32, 1.25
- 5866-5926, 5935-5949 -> 1.94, 1.19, 1.27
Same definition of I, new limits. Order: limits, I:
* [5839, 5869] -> 5867.0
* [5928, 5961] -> 5957.0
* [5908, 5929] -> 5918.0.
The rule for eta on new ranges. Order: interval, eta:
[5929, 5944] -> 5930.0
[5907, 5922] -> 5913.5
